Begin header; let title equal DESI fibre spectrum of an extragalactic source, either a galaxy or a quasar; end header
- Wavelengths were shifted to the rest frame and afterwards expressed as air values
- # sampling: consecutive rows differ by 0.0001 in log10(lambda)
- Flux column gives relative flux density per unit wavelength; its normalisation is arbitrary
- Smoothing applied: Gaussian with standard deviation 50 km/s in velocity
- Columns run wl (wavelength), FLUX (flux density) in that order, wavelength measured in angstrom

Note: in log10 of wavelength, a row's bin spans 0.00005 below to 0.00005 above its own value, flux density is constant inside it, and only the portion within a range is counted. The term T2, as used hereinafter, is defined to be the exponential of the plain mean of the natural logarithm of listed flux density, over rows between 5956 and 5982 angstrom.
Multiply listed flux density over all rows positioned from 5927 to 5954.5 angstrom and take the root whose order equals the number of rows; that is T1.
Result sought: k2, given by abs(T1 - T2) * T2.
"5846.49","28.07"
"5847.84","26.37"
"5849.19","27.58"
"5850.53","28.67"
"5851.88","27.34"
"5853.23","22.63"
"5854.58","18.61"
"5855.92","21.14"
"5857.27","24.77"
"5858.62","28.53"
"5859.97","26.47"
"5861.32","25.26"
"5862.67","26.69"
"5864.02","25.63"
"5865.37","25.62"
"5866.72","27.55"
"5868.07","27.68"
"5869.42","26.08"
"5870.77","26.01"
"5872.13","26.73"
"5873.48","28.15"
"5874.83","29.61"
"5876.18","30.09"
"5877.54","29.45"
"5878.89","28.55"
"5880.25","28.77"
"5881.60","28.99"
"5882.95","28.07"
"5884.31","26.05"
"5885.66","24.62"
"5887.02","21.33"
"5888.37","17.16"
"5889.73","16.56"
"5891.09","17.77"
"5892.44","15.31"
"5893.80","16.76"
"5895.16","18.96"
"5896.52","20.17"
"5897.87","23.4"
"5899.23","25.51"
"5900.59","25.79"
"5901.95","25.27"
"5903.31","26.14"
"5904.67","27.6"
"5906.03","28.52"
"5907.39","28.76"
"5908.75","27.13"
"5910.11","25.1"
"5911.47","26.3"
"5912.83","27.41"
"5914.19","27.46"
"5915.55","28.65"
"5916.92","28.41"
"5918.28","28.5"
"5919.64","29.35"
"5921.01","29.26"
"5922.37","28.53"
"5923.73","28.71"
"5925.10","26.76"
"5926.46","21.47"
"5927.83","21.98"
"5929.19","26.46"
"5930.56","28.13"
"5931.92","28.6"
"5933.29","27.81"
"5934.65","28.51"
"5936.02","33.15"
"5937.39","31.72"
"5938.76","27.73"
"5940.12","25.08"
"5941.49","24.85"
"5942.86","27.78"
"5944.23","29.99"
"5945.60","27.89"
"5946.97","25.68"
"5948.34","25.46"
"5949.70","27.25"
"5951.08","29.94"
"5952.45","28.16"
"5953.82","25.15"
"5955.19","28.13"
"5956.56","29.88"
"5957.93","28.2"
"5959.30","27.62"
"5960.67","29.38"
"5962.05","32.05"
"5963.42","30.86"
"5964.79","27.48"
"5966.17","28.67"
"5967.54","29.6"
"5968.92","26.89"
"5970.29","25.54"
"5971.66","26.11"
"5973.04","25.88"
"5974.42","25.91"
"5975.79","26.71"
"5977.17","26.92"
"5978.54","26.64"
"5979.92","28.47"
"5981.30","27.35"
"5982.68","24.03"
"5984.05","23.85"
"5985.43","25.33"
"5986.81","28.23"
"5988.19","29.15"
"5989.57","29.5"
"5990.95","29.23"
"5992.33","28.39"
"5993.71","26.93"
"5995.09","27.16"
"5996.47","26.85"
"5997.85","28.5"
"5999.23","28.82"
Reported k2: 11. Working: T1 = 27.5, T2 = 27.8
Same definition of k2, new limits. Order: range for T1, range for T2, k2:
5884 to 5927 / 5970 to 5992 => 68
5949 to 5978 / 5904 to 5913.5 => 17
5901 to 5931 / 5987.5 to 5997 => 32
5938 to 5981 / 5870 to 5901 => 94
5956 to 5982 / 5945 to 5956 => 19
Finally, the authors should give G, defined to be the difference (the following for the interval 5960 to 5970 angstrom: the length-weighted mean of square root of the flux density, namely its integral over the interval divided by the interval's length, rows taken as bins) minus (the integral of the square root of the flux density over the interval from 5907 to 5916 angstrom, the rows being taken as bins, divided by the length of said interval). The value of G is 0.18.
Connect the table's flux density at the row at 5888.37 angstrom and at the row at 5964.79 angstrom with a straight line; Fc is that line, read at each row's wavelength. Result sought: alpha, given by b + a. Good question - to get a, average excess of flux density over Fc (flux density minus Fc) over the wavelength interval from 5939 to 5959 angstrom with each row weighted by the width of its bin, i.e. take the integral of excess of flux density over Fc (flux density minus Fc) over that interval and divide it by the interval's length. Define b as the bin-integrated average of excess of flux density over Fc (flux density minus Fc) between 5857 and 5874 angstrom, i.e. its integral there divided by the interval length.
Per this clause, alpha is 14.6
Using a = 2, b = 13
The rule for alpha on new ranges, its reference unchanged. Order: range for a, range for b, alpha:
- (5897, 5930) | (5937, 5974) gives 7.8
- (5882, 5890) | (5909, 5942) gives 11.3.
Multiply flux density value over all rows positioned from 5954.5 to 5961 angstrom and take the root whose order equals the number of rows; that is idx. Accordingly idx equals 29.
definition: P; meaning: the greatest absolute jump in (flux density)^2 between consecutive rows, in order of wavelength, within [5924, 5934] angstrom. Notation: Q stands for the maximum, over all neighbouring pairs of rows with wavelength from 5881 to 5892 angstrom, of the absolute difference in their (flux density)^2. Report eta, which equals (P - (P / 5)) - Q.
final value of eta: 44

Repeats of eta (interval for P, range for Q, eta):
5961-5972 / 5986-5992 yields 105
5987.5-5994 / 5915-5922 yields 15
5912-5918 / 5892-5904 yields -87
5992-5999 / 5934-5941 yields -213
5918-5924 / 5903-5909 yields -52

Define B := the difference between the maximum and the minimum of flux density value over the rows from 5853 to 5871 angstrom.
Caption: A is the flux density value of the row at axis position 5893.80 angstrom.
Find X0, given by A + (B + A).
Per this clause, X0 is 43.4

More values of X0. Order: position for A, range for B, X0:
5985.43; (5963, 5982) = 56.0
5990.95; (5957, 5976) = 65.0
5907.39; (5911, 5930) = 65.4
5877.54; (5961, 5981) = 65.4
